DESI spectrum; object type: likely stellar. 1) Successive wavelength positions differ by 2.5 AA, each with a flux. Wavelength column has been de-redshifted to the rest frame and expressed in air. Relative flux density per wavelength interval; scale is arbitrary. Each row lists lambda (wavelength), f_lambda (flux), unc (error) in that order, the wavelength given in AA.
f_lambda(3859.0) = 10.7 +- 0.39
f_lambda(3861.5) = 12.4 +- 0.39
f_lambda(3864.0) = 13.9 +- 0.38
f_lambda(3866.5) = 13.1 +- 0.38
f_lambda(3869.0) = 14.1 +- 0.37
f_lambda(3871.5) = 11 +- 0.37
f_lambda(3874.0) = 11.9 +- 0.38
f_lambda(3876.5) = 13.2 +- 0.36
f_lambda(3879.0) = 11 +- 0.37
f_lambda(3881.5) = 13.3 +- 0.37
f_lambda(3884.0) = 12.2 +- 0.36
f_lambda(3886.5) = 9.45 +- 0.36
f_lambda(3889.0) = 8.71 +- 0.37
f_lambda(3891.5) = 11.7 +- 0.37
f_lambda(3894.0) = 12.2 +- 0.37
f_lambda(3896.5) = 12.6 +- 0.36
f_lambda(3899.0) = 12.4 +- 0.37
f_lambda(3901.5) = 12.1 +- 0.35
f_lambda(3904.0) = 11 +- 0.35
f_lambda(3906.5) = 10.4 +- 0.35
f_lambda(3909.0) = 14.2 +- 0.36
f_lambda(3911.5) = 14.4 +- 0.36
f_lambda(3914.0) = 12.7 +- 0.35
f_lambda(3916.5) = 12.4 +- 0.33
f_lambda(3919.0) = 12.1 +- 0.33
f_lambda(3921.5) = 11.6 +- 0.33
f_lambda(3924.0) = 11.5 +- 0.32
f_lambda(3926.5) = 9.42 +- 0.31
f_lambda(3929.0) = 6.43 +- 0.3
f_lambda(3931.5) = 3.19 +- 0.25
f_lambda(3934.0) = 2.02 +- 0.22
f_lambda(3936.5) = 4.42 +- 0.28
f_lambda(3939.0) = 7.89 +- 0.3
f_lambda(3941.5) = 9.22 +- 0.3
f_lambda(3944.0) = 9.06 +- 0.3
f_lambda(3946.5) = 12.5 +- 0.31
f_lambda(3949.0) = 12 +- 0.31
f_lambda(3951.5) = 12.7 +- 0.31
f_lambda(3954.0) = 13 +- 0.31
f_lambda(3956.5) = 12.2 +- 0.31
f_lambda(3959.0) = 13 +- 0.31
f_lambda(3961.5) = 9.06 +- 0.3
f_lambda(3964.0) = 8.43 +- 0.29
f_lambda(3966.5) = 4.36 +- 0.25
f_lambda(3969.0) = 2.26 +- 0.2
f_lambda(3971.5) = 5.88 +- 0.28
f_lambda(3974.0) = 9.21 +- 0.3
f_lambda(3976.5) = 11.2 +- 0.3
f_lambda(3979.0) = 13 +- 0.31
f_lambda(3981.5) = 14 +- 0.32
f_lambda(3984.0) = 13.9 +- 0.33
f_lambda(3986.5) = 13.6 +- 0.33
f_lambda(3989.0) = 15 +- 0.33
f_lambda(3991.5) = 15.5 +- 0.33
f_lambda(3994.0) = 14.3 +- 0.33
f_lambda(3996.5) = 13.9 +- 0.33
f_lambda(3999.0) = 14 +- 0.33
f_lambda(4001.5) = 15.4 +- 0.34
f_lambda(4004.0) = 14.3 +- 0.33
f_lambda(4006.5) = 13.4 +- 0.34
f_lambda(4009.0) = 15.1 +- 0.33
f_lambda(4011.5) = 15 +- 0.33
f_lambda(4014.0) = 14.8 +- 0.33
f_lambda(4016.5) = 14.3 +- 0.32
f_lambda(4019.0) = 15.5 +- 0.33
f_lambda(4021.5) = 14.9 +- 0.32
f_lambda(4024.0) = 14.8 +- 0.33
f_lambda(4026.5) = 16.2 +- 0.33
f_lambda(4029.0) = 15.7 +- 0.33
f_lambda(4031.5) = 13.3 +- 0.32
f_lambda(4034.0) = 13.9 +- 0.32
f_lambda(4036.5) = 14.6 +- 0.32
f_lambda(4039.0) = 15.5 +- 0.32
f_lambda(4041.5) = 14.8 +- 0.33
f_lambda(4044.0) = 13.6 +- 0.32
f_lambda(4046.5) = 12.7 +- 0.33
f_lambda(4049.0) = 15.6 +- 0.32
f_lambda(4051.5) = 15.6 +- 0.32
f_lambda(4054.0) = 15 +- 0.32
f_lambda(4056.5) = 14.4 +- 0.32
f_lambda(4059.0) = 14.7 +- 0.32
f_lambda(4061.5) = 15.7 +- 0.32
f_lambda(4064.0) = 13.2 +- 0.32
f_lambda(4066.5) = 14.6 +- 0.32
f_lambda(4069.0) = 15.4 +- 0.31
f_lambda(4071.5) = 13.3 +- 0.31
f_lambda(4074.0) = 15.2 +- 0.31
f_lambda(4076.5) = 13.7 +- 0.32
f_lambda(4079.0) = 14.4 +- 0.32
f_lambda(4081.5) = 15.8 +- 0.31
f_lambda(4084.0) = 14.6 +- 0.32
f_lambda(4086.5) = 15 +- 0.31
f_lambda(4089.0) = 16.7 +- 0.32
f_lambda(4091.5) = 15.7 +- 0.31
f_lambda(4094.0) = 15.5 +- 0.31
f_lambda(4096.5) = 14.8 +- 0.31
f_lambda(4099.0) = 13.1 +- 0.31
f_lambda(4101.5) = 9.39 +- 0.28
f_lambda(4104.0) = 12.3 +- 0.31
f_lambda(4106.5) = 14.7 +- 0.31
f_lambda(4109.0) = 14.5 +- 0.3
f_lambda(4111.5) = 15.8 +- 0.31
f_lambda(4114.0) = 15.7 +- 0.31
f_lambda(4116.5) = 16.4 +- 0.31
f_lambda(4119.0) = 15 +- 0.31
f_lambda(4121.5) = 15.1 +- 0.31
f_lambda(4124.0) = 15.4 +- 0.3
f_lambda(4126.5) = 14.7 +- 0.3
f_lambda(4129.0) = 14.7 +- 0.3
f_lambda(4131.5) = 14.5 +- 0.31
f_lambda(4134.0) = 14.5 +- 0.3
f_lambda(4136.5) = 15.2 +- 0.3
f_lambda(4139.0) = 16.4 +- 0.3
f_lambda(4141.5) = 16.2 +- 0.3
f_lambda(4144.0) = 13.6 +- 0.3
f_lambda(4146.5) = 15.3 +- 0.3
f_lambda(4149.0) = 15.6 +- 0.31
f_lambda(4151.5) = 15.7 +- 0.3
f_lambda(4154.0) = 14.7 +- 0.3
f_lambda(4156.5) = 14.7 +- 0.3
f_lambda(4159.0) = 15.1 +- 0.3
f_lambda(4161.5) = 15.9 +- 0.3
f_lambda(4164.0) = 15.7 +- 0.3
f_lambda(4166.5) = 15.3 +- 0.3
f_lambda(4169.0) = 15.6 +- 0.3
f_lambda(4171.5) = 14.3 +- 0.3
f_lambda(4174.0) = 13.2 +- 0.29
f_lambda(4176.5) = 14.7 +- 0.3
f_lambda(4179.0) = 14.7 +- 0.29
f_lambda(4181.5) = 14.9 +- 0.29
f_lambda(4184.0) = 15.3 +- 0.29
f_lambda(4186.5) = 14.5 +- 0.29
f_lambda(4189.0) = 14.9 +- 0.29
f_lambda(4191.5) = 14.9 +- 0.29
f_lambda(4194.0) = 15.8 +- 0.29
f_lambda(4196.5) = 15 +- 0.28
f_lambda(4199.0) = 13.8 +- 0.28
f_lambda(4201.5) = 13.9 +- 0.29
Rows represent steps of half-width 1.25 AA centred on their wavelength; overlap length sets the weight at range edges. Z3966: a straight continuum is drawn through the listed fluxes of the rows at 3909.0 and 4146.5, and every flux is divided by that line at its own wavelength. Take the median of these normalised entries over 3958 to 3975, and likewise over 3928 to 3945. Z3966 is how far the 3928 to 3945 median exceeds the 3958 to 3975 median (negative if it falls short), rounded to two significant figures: -0.13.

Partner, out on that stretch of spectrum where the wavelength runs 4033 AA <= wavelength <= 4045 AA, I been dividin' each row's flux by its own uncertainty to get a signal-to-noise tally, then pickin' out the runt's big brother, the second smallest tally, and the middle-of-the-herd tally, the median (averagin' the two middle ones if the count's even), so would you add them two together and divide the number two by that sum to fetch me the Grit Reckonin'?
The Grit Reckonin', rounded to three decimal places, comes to 0.023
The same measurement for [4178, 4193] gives 0.020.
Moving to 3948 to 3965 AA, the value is 0.029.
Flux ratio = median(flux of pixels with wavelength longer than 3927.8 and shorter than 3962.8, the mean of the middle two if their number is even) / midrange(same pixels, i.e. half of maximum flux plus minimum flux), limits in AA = 1.22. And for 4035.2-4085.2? 1.03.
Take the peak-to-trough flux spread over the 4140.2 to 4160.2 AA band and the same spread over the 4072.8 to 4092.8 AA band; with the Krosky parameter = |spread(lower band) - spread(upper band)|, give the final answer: 0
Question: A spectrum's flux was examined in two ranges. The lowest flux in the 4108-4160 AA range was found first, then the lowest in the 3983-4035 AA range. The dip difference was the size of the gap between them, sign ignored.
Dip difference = 0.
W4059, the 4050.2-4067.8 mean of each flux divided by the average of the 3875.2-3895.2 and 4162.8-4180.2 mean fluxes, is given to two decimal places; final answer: 1.12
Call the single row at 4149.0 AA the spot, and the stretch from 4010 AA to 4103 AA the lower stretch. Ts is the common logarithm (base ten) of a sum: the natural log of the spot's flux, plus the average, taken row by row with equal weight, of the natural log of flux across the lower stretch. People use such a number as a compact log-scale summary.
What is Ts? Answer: 0.734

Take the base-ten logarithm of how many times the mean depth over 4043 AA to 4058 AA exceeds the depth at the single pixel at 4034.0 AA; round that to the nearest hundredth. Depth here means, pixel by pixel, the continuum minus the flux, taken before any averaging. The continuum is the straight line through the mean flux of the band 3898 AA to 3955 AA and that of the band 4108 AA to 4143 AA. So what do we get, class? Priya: 0.08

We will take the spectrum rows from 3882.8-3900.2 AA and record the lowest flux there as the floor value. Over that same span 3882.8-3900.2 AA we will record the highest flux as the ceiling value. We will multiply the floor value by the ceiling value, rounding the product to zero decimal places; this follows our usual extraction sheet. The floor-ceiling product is 110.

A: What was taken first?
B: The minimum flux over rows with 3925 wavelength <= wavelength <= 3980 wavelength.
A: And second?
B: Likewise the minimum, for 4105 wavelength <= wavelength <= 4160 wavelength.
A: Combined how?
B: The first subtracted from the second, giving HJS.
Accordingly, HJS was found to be 11.6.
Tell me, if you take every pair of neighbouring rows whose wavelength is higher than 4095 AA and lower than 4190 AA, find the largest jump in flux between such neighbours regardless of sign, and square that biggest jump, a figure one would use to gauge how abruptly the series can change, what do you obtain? 14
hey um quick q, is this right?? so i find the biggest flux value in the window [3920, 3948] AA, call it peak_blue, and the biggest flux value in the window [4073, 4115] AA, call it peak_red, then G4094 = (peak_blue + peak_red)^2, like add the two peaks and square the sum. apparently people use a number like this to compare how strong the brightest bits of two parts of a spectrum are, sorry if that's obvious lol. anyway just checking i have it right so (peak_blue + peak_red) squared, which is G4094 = 853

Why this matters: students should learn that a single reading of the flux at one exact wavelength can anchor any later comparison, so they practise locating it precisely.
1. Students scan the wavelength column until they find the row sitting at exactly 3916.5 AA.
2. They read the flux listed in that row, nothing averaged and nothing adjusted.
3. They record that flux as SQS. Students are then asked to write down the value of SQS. 12.4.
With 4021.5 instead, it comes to 14.9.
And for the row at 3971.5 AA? 5.88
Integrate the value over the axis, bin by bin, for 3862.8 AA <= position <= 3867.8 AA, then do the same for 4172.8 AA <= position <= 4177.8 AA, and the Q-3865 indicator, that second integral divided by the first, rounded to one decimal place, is 1.0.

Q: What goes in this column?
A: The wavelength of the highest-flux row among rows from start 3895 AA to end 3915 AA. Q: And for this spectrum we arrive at 3911.5 AA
